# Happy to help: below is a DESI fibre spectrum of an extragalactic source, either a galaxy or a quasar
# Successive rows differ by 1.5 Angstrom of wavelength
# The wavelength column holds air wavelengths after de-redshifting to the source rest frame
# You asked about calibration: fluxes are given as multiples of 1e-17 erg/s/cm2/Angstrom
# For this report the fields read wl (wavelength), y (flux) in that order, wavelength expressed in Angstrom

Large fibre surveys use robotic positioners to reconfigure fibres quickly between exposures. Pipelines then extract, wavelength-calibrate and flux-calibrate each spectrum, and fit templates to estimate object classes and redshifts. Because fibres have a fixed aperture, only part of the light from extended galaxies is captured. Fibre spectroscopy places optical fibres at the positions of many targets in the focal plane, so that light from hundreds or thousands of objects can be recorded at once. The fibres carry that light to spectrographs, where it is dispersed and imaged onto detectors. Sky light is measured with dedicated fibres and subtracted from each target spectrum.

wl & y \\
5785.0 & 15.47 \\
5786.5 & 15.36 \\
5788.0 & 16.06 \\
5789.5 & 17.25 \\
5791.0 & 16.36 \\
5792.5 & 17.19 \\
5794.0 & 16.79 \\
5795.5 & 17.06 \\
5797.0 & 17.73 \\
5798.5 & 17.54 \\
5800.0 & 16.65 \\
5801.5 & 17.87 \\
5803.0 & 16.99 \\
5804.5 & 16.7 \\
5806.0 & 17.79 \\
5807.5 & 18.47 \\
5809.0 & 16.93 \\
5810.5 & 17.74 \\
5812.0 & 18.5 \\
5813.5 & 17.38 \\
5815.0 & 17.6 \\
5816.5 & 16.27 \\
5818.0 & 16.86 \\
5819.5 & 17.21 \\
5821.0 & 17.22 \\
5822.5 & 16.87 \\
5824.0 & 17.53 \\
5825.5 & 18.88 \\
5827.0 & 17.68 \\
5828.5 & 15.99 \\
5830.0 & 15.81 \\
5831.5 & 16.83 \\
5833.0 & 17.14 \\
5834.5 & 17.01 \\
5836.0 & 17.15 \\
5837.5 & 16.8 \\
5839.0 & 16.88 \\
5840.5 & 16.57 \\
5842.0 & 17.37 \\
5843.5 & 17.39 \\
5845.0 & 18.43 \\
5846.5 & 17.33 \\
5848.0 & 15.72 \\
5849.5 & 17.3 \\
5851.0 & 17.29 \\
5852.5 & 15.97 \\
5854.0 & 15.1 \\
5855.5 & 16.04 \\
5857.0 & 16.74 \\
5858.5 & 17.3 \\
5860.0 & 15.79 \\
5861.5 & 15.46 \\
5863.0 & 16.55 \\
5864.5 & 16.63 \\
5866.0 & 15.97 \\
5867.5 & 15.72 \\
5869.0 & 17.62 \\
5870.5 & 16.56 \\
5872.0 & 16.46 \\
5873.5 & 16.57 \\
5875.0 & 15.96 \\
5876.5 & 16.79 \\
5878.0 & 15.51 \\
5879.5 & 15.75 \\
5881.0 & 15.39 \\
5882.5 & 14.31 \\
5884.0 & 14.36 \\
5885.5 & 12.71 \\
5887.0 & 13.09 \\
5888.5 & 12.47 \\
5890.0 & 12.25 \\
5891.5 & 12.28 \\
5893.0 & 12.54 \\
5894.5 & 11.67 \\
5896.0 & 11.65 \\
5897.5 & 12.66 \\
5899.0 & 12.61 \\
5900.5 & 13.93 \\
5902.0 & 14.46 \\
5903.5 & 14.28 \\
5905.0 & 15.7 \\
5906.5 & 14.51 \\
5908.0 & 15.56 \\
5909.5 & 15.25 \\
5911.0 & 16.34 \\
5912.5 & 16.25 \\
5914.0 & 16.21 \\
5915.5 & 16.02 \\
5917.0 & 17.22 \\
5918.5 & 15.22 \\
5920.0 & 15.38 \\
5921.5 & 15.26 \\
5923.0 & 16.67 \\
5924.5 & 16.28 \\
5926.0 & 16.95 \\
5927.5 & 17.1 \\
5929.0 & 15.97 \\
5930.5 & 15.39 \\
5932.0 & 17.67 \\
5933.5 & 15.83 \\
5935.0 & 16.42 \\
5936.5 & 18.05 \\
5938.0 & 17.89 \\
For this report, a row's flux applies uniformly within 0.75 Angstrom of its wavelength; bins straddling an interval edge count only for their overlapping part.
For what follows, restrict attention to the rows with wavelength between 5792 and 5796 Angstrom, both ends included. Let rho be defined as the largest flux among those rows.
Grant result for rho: 17.19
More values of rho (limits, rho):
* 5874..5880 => 16.79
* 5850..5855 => 17.29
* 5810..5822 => 18.5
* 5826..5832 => 17.68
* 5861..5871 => 17.62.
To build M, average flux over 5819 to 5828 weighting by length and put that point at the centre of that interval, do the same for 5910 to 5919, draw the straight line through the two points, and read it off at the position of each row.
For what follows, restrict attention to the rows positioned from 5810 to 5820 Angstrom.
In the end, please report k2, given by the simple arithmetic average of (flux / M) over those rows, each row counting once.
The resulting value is 0.98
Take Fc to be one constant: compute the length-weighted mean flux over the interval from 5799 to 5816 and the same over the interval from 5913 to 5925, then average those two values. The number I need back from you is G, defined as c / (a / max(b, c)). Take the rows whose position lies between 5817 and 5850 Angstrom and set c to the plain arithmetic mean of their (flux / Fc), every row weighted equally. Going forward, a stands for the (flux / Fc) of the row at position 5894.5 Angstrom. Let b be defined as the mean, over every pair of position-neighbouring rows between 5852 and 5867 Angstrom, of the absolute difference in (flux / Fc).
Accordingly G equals 1.49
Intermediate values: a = 0.70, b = 0.045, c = 1.020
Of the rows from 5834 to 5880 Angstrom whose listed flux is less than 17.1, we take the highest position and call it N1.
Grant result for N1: 5879.5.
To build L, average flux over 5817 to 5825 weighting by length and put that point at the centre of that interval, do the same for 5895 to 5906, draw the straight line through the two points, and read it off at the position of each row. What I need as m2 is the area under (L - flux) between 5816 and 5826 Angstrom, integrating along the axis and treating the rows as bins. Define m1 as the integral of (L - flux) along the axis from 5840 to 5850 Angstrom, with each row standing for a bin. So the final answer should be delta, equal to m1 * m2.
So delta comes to 9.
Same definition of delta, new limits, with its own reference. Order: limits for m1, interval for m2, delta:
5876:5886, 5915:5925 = 171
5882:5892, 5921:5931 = -437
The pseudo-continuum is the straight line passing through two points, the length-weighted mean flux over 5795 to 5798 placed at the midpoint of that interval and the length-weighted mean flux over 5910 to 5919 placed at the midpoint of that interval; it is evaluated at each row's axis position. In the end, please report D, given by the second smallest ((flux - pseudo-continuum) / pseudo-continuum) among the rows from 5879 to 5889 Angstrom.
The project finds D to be -0.230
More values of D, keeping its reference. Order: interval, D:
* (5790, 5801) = -0.043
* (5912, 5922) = -0.054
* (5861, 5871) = -0.059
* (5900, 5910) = -0.125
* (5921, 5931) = -0.041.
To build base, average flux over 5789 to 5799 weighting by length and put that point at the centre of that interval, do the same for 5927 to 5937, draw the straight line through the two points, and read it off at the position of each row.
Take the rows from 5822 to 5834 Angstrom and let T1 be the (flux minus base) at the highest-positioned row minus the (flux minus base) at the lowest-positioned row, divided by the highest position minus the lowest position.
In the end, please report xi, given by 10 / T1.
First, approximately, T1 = 0.03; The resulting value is 338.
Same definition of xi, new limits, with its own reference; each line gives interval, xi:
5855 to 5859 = 24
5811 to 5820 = -59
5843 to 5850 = -898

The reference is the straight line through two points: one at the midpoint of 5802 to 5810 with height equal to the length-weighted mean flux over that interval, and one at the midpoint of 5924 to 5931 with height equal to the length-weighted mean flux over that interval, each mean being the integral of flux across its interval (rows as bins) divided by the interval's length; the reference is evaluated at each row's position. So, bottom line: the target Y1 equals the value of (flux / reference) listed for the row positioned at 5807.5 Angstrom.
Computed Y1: 1.062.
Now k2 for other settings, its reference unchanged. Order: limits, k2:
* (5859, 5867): 0.95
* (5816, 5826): 0.98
